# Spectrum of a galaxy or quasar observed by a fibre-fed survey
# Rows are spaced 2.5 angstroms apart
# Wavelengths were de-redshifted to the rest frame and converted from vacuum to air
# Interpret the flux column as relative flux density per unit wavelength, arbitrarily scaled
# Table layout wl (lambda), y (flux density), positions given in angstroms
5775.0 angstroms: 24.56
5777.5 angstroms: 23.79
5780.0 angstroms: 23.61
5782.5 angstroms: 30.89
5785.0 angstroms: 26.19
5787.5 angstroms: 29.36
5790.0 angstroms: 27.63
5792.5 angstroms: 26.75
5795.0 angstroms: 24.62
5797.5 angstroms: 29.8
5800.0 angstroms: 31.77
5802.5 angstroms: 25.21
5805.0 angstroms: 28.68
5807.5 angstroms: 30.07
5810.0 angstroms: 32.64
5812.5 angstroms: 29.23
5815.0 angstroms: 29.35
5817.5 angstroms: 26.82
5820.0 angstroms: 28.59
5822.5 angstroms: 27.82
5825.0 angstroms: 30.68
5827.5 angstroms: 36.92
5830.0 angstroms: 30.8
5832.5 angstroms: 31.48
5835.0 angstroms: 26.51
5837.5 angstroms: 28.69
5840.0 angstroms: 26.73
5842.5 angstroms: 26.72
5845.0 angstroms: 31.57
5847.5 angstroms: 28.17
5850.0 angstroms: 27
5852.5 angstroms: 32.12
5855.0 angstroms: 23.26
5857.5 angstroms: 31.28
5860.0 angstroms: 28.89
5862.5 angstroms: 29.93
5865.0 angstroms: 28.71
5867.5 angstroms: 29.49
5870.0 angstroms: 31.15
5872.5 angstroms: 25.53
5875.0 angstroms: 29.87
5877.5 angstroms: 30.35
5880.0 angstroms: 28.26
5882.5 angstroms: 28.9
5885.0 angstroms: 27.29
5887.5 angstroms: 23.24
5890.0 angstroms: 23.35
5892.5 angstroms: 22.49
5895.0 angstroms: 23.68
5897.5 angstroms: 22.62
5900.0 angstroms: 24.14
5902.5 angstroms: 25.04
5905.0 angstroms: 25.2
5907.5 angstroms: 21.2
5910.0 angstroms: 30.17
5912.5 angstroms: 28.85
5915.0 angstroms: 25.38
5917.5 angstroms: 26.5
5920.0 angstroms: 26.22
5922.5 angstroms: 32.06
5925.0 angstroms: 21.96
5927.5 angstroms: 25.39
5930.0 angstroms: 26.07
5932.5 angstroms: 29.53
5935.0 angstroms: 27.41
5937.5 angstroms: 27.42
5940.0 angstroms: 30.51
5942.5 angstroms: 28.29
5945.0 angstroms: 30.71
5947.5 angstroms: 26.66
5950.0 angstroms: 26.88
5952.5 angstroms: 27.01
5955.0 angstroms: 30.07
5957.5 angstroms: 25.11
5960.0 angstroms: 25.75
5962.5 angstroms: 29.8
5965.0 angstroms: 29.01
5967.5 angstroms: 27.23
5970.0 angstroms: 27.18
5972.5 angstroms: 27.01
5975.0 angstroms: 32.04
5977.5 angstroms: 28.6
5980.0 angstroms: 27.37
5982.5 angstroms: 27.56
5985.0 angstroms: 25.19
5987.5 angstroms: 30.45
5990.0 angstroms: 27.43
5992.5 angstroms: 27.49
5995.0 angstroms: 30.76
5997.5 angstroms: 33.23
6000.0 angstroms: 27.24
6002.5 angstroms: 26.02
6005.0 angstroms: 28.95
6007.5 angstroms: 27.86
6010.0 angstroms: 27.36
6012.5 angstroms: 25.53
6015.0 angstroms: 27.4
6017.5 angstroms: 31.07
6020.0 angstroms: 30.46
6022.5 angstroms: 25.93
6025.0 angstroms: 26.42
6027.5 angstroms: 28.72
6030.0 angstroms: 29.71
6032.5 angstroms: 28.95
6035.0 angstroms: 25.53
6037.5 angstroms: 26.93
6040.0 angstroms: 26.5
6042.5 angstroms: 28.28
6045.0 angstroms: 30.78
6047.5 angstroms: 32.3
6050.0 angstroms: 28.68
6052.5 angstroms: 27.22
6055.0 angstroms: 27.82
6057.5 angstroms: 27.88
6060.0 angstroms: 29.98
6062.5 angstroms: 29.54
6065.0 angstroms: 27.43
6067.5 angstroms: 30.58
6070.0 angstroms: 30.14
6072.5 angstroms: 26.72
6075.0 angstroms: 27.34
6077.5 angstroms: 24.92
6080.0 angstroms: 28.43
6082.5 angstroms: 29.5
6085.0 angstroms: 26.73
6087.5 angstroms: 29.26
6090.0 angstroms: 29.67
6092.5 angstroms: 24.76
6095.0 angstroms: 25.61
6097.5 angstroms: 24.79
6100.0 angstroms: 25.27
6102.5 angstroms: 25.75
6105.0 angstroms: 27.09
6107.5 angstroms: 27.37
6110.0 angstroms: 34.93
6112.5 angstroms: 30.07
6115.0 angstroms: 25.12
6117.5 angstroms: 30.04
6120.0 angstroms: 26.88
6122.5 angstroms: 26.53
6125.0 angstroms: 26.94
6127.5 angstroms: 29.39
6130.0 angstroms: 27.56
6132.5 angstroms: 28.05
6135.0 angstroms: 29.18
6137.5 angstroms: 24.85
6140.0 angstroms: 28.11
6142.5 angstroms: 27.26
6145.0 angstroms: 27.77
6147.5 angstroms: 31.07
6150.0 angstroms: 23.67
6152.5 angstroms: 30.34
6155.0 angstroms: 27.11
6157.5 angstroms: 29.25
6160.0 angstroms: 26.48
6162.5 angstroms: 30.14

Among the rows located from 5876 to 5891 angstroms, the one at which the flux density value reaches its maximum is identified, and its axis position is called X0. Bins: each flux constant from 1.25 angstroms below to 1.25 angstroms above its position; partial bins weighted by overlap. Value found 5877.5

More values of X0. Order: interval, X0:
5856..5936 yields 5922.5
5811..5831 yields 5827.5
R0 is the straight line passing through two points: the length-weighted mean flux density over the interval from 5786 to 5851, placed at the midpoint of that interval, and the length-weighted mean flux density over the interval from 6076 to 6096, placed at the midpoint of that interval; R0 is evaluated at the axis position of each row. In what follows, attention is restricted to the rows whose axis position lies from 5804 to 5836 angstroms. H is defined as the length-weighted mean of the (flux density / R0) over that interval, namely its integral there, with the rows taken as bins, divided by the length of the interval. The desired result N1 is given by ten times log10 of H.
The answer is 0.15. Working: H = 1.04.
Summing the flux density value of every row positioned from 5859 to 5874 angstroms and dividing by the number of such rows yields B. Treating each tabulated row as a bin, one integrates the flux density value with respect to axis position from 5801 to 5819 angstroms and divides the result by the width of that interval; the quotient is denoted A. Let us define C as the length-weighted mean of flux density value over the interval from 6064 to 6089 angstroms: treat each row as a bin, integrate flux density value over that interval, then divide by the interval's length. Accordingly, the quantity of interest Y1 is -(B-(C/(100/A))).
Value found -20.8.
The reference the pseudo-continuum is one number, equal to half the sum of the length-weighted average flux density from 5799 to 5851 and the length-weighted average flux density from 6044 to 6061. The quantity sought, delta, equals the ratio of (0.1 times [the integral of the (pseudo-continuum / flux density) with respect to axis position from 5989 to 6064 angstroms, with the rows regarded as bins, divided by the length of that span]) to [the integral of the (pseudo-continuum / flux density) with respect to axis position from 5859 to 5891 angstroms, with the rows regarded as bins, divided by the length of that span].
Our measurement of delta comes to 0.099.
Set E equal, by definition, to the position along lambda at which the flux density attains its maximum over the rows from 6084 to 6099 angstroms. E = 6090.0 angstroms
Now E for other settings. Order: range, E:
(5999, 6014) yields 6005.0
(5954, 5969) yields 5955.0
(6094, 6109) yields 6107.5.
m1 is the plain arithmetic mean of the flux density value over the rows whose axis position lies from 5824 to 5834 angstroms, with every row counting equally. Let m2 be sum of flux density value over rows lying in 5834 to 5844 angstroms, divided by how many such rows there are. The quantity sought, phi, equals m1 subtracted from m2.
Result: -5.3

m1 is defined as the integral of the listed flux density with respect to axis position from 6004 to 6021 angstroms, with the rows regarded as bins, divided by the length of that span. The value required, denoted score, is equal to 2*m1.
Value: 56.7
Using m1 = 28.3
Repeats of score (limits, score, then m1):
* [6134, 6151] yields 54.9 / 27.4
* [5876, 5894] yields 52.6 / 26.3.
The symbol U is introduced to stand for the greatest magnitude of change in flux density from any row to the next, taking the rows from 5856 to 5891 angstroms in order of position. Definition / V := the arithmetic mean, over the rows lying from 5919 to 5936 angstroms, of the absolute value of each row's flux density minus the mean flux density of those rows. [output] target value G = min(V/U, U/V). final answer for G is 0.415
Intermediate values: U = 5.6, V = 2.3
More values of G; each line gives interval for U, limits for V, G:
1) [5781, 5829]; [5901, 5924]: 0.368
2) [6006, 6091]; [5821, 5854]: 0.536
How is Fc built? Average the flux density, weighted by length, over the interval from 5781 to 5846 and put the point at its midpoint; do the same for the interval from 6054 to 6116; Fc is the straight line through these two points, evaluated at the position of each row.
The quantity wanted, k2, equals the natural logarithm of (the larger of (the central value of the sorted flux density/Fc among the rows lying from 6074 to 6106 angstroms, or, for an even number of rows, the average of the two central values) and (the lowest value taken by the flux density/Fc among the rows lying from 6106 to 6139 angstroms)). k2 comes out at -0.042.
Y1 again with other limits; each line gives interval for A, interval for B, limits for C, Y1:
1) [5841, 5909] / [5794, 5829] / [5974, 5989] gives -21.8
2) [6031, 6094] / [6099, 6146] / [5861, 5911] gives -20.3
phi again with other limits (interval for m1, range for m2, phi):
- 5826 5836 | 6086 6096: -4.1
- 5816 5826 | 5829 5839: 0.9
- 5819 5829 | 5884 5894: -6.9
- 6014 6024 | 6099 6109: -2.3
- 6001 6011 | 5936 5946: 1.7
